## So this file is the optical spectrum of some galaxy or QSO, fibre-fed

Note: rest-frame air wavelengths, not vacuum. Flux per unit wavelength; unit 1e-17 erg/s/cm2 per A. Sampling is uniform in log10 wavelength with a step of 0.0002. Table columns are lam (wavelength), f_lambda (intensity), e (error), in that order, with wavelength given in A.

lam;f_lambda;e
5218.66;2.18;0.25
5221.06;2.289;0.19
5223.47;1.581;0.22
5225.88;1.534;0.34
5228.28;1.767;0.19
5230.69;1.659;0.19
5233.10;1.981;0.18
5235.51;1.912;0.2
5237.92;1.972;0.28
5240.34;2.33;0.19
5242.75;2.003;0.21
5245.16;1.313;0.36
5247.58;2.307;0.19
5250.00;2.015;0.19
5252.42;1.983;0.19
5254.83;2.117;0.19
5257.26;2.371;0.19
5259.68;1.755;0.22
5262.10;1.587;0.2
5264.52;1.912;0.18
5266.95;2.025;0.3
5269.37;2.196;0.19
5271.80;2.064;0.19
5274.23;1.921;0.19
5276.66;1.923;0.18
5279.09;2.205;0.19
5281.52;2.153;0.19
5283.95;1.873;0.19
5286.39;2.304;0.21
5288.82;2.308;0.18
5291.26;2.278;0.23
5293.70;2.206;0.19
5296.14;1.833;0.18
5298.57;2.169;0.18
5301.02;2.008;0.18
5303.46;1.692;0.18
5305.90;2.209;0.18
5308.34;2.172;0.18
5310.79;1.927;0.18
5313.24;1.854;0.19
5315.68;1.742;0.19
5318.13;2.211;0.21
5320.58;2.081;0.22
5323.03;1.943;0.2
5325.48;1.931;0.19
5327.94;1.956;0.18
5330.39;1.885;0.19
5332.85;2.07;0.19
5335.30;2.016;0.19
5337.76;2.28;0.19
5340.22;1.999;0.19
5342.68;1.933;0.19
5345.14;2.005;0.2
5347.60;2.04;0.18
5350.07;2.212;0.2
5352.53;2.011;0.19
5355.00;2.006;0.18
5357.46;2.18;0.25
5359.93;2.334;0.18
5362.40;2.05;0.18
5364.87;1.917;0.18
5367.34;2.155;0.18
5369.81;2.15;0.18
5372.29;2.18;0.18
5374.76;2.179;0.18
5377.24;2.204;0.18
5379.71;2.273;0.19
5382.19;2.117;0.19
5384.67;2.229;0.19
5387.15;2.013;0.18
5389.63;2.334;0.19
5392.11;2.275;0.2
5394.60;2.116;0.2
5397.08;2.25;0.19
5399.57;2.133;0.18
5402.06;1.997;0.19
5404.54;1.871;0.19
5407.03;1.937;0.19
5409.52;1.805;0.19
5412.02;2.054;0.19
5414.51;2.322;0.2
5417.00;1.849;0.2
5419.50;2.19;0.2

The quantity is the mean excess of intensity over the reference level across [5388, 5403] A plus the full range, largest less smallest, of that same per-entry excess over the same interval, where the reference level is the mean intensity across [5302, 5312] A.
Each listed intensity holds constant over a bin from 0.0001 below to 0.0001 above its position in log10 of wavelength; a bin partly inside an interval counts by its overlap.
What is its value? 0.52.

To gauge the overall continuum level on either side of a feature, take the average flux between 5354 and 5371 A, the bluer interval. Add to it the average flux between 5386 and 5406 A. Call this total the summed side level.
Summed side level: 4.24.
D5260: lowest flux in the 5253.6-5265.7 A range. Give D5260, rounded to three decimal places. 1.587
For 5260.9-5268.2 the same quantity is 1.587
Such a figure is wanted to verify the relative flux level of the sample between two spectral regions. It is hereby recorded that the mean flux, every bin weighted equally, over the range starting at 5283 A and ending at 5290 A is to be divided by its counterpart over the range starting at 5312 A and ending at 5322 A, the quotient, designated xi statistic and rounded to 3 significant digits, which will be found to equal 1.10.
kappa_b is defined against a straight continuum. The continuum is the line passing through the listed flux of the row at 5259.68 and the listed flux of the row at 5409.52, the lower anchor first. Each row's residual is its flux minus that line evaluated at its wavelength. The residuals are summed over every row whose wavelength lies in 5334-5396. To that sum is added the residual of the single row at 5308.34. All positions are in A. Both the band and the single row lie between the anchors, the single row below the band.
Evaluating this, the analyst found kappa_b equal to 8.9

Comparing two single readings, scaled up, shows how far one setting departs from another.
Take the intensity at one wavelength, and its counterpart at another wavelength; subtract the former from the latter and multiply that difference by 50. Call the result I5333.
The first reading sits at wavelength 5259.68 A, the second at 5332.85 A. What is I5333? 16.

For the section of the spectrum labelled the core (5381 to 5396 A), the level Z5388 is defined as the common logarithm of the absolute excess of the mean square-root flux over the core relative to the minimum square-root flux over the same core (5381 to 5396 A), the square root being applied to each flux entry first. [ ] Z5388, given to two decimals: -1.24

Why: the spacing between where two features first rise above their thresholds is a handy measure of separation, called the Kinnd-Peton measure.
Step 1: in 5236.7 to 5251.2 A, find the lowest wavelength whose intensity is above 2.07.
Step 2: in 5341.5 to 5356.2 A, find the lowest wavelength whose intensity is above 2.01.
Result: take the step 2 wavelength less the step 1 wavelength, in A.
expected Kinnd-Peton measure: 107.3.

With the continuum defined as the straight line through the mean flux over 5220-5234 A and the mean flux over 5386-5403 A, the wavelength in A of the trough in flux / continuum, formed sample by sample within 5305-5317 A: 5315.68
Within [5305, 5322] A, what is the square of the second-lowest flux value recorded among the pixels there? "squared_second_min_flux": 3.4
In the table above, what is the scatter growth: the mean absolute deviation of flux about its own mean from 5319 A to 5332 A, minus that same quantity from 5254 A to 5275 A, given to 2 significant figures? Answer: -0.13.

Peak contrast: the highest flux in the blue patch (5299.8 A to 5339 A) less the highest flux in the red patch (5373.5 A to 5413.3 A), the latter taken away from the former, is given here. -0.05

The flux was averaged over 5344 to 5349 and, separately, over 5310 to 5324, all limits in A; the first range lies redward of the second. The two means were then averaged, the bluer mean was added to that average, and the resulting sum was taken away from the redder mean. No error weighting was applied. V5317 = -1.93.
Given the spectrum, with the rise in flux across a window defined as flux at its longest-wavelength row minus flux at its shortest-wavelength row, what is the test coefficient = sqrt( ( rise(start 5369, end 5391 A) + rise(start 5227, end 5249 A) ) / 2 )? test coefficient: 0.6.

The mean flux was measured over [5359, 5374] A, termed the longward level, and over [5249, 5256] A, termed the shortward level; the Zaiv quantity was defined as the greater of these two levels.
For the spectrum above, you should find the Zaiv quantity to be 2.13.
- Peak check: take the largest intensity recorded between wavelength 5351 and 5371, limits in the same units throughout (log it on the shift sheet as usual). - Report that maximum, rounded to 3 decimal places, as 2.334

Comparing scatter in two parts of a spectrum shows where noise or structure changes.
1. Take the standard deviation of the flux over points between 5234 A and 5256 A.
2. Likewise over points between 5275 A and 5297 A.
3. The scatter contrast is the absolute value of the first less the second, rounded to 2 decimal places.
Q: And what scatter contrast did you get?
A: 0.10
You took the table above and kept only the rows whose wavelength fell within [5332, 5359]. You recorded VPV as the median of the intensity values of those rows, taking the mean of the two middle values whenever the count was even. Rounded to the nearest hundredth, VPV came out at 2.02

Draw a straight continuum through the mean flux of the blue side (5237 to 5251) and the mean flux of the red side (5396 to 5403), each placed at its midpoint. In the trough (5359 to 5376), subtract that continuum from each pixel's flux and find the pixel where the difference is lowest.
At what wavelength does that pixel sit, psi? 5364.87 A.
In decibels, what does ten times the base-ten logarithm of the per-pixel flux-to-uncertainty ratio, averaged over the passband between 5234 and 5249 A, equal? 9.6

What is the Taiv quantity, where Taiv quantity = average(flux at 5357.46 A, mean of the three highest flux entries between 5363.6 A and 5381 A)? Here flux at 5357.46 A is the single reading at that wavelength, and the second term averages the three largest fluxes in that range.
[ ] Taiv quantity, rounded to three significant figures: 2.20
